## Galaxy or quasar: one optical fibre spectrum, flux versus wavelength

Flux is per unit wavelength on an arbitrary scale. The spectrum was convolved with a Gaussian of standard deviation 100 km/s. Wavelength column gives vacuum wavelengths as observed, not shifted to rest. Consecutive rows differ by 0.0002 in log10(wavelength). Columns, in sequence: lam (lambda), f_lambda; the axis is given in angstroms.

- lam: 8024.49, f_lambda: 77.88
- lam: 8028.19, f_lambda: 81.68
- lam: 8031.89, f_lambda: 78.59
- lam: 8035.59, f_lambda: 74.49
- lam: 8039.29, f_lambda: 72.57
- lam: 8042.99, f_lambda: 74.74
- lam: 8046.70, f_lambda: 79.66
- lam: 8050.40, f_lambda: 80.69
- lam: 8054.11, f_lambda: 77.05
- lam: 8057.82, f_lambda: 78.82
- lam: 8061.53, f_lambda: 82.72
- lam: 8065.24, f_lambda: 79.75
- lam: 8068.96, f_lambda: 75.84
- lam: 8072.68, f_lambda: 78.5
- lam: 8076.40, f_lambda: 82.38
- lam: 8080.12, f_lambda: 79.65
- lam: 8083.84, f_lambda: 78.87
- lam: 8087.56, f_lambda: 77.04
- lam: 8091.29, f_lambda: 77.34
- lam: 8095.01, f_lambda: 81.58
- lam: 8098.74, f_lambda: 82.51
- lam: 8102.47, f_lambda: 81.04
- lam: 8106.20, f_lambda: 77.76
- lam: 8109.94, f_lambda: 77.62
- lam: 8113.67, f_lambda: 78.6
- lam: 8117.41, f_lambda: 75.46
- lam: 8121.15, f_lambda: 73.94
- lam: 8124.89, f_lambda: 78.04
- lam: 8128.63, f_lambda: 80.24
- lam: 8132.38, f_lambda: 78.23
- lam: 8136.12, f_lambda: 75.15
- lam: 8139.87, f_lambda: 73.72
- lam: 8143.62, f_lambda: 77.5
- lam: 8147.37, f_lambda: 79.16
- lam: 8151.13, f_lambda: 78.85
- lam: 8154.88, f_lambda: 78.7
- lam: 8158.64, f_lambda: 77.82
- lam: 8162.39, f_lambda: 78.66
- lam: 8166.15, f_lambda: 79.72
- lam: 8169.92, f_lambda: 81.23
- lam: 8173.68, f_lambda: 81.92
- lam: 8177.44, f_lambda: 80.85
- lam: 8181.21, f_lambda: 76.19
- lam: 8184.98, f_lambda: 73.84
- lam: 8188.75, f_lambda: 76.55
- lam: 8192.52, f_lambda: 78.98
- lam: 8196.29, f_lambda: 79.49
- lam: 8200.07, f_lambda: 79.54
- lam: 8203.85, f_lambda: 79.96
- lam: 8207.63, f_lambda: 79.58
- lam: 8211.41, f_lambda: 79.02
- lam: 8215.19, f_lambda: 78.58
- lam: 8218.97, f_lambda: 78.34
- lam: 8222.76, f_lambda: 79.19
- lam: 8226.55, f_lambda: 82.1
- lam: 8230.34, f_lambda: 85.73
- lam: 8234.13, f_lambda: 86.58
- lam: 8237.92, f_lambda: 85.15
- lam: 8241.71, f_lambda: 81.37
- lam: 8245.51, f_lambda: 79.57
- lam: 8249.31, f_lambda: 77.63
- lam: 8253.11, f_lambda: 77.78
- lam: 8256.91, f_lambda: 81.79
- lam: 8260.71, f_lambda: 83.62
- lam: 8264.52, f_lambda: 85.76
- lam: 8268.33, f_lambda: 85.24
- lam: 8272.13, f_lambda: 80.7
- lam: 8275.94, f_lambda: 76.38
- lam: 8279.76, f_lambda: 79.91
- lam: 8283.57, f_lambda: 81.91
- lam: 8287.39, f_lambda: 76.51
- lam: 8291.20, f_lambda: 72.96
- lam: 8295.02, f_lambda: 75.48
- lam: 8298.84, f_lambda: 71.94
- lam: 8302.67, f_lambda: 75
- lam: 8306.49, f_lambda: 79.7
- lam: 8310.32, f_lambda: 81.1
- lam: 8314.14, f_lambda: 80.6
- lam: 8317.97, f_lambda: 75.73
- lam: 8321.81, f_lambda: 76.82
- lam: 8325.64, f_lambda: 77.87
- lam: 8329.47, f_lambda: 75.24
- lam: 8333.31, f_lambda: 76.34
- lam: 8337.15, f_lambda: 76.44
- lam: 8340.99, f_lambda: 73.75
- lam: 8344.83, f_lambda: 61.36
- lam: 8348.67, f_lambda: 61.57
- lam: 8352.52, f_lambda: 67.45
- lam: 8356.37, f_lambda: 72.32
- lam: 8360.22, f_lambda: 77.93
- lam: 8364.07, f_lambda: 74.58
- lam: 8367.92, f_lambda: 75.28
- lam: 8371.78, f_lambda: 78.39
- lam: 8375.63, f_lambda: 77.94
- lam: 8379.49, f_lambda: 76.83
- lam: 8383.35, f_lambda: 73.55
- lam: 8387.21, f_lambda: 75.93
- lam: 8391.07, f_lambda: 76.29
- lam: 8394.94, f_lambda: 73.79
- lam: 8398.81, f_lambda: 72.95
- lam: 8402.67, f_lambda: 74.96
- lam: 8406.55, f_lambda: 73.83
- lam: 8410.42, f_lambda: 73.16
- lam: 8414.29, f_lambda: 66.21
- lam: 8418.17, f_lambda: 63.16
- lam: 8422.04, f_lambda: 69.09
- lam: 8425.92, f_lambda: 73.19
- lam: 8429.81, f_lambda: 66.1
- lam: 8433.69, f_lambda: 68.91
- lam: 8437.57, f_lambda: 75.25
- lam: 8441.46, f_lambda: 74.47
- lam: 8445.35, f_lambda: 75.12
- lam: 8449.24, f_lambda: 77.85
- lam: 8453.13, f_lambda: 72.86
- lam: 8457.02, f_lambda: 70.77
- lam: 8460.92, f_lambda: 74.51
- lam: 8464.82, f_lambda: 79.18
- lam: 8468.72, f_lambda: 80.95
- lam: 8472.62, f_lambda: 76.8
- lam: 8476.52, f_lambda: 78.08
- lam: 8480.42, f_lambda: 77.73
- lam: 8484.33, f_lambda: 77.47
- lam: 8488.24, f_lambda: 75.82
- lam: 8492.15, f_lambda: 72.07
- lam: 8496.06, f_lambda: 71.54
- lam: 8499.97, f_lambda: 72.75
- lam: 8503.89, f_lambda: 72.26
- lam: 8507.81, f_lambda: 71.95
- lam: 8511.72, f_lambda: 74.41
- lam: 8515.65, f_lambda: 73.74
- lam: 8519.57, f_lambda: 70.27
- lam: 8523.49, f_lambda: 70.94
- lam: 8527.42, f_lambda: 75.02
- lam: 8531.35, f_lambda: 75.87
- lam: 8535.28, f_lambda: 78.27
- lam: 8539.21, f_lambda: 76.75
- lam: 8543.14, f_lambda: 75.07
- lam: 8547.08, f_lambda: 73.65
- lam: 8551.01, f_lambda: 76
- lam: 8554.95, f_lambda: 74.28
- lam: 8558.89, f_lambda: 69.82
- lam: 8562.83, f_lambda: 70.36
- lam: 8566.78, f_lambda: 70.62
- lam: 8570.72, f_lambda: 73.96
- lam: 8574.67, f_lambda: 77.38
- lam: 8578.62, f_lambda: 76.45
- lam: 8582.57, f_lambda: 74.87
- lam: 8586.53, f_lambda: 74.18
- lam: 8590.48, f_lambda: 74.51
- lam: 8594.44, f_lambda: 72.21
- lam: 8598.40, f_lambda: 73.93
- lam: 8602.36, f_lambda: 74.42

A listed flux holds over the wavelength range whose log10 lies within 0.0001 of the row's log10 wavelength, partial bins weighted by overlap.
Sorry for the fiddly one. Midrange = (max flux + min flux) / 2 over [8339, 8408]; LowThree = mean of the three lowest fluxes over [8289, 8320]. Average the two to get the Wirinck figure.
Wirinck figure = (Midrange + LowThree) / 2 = 71.6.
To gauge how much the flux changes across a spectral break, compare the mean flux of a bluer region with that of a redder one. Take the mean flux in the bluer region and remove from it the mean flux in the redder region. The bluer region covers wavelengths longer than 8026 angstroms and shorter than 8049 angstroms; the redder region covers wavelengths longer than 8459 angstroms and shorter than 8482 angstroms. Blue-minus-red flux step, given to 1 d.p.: -0.9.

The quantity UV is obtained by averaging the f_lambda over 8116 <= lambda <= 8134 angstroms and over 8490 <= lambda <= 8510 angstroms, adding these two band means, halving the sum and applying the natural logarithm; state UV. 4.31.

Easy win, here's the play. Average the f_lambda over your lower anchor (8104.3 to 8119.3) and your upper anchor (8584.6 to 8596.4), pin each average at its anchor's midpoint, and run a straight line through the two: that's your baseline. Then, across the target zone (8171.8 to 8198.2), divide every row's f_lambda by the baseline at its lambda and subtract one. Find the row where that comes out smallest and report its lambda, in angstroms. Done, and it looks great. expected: 8184.98 angstroms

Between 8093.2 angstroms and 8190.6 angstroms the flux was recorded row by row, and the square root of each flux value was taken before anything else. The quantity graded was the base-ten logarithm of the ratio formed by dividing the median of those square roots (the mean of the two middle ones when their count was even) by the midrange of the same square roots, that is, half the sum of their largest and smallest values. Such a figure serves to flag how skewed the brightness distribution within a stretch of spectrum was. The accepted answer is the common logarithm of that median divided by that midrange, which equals 0.0010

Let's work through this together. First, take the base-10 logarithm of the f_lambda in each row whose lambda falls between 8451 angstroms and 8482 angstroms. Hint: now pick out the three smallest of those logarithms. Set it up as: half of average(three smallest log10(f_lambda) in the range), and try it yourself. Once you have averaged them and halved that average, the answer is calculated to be 0.931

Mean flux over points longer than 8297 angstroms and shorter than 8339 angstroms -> 77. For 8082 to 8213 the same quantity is 78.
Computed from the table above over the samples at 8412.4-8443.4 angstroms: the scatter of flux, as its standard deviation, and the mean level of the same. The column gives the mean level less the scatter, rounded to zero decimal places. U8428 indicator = 65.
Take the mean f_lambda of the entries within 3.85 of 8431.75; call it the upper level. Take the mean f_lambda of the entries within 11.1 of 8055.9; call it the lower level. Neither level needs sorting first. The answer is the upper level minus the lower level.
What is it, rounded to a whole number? -12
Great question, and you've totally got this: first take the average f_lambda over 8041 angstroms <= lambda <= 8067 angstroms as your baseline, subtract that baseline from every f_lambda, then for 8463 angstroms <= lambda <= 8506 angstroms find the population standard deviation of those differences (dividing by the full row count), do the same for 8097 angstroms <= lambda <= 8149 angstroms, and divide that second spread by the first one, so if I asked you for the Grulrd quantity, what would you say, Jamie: 0.80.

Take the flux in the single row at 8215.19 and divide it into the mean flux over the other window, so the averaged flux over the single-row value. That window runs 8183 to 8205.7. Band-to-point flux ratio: 0.99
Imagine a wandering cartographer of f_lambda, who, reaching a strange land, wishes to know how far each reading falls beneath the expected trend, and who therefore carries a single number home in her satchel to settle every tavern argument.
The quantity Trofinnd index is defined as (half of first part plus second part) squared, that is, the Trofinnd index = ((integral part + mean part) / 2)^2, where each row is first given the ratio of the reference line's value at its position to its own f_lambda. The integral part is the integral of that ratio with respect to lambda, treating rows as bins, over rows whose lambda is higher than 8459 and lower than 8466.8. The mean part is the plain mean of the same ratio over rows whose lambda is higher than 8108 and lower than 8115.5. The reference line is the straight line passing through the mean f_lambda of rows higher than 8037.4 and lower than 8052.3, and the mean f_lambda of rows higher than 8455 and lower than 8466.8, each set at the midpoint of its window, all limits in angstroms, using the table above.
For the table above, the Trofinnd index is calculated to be 18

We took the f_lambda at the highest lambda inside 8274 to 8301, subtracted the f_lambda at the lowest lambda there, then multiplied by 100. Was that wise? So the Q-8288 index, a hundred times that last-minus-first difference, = -444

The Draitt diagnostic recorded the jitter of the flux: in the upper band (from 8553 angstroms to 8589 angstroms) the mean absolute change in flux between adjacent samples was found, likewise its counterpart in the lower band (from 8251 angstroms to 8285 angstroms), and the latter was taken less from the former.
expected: -1.0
